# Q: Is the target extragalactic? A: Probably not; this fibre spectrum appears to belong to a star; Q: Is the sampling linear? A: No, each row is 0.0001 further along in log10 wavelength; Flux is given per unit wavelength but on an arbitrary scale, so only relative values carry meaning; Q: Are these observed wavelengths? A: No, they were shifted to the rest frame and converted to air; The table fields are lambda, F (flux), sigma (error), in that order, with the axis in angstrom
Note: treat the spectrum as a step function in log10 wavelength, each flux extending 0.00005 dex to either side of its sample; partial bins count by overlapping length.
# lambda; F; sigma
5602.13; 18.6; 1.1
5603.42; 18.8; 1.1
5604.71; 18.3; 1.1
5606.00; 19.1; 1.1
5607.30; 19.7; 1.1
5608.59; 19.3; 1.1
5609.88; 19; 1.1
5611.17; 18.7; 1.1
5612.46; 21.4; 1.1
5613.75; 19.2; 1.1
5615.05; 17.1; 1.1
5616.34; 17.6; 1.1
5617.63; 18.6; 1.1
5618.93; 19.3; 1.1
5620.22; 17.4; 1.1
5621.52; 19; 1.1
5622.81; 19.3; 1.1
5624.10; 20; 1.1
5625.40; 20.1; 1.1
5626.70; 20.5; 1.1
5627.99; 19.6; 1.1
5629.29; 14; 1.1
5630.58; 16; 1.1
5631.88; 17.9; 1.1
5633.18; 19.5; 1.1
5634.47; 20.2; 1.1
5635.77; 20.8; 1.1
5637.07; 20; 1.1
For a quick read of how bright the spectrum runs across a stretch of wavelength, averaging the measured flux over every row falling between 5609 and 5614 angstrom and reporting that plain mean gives 19.6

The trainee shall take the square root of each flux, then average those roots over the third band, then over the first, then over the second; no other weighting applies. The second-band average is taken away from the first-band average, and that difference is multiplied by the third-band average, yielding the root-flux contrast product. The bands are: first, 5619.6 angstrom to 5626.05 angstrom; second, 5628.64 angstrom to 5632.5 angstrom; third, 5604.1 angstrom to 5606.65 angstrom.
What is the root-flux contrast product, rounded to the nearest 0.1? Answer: 1.7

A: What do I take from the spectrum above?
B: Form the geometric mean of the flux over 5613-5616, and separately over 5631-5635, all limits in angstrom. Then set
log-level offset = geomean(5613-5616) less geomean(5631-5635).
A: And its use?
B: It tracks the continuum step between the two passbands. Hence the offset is -1.1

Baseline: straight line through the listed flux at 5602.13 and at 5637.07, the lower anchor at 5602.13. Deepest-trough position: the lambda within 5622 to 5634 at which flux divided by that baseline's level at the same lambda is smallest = 5629.29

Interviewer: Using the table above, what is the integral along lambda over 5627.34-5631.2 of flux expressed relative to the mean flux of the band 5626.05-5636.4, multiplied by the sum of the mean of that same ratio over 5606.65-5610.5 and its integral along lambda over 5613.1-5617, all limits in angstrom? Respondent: 16.6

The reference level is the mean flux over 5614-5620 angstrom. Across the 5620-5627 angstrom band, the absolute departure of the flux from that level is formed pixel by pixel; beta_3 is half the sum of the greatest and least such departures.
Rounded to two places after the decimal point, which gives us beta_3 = 1.55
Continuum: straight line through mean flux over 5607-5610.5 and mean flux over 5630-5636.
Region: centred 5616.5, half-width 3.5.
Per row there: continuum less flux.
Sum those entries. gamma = 4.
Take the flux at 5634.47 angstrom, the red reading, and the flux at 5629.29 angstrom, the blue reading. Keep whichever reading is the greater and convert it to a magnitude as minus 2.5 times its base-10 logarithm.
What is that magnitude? -3.26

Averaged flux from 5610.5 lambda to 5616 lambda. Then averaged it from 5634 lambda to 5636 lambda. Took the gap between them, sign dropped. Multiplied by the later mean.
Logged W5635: 29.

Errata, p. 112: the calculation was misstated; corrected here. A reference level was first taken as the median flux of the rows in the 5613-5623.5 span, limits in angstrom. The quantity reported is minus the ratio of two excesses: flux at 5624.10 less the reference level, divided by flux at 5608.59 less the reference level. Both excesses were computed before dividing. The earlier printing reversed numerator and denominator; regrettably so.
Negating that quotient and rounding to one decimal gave -2.4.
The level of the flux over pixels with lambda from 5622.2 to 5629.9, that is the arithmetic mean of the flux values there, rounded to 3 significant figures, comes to 18.9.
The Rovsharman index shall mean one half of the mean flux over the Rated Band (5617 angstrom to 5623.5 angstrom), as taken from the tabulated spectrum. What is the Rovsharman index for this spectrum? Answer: 9.4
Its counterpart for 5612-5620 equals 9.4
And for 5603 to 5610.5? 9.5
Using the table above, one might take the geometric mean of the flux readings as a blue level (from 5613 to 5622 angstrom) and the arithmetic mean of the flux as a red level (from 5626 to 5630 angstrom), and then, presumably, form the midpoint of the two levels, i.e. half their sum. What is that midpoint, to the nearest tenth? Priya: 18.2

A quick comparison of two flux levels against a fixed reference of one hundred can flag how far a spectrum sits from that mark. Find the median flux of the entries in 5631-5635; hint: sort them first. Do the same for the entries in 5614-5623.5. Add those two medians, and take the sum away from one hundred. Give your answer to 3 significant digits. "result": 61.9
